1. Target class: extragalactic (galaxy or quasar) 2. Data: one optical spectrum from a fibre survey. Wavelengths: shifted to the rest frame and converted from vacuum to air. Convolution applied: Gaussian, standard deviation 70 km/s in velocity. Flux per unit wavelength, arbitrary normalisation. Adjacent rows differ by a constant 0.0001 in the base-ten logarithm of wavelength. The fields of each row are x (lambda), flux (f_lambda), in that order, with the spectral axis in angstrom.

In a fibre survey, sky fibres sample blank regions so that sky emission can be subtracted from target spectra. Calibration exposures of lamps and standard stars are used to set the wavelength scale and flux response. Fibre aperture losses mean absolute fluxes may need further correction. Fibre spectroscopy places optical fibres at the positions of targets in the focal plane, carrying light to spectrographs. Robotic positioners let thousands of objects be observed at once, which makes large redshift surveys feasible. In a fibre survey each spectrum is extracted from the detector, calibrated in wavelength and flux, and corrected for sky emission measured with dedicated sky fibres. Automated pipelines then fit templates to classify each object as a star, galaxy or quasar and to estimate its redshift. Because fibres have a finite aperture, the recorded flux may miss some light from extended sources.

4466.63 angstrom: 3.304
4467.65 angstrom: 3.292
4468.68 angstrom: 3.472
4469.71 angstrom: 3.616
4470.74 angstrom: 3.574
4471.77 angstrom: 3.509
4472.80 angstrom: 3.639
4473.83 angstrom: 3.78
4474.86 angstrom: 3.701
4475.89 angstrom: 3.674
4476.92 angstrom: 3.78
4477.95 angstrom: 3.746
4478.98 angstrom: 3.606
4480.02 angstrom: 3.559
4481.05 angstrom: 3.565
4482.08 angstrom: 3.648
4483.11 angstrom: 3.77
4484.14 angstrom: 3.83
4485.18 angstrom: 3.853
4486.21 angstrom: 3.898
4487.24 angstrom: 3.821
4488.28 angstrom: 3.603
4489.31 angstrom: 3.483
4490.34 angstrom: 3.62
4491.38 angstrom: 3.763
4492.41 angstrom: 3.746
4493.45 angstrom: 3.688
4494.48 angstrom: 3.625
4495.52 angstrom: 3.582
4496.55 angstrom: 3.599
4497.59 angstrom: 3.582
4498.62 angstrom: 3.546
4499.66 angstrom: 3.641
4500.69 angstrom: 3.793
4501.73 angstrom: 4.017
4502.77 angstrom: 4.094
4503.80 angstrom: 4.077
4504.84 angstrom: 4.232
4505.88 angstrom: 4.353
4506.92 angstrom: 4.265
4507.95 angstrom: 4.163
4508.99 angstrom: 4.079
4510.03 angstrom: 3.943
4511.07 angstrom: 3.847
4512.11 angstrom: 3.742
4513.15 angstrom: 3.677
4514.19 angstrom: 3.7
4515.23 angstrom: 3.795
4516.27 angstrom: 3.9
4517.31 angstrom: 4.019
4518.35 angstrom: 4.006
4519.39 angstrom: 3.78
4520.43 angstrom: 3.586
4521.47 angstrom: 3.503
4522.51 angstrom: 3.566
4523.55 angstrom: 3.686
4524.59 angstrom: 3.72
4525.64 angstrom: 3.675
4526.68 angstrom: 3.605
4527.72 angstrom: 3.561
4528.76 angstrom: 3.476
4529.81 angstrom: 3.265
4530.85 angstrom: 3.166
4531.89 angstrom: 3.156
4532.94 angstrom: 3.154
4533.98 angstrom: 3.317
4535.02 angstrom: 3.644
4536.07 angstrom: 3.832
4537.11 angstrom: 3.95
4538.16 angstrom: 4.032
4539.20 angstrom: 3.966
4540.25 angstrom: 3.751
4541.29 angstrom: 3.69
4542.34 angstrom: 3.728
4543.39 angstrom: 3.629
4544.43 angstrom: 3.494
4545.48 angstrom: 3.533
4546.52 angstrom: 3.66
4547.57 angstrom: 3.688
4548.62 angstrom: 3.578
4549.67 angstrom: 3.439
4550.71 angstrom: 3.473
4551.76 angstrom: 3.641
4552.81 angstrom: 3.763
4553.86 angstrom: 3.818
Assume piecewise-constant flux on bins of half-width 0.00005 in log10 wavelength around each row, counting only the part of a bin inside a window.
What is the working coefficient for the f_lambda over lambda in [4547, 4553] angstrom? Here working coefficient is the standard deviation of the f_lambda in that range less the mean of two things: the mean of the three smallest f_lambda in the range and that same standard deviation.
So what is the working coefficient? -1.69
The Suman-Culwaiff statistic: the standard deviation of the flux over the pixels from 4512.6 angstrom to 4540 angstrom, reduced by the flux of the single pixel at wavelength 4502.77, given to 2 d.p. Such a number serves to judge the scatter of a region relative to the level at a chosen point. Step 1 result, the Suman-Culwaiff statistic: -3.83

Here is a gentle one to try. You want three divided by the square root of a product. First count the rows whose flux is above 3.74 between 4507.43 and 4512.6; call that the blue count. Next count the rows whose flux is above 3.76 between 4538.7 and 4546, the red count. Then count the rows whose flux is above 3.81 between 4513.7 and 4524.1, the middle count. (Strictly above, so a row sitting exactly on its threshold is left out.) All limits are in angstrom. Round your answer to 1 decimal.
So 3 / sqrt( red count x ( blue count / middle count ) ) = 2.3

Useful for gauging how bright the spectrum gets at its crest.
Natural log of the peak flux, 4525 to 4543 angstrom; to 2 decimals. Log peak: 1.39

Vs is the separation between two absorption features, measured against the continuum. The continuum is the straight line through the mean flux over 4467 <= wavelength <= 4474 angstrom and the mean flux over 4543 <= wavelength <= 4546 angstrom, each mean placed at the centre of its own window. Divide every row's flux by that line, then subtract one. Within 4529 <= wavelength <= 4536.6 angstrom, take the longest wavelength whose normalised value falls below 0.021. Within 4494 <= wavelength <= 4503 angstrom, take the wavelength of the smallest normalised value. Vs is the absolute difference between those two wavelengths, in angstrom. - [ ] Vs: 35.4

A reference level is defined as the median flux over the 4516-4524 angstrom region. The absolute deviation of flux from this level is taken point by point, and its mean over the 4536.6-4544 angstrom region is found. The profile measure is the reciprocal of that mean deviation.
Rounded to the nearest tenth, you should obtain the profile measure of 7.6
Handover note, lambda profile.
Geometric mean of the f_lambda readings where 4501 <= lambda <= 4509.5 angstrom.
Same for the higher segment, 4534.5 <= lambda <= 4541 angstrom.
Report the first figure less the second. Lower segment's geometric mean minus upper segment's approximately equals 0.30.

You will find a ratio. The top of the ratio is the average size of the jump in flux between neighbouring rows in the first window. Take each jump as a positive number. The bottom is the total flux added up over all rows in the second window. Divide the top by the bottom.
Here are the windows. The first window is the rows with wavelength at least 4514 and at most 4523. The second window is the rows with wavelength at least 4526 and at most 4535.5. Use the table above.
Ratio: 0.0037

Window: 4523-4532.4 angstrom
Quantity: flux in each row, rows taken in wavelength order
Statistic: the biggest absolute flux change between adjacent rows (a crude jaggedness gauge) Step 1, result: 0.21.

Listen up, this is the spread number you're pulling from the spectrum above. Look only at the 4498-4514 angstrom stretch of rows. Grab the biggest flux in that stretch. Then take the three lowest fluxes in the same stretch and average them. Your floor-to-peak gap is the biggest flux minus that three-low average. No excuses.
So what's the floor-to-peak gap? 0.73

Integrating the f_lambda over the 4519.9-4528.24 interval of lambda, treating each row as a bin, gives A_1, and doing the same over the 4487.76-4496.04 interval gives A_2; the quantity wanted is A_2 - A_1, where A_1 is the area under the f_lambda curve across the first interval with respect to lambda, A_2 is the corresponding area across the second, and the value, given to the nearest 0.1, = 0.0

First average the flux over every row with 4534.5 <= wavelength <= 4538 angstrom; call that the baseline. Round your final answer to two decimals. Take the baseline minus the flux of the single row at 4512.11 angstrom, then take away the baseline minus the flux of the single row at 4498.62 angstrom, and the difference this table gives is -0.20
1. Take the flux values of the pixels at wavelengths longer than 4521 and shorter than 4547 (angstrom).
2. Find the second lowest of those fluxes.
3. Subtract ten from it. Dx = -6.84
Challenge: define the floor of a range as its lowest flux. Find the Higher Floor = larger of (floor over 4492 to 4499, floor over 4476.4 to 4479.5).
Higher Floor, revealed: 3.61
